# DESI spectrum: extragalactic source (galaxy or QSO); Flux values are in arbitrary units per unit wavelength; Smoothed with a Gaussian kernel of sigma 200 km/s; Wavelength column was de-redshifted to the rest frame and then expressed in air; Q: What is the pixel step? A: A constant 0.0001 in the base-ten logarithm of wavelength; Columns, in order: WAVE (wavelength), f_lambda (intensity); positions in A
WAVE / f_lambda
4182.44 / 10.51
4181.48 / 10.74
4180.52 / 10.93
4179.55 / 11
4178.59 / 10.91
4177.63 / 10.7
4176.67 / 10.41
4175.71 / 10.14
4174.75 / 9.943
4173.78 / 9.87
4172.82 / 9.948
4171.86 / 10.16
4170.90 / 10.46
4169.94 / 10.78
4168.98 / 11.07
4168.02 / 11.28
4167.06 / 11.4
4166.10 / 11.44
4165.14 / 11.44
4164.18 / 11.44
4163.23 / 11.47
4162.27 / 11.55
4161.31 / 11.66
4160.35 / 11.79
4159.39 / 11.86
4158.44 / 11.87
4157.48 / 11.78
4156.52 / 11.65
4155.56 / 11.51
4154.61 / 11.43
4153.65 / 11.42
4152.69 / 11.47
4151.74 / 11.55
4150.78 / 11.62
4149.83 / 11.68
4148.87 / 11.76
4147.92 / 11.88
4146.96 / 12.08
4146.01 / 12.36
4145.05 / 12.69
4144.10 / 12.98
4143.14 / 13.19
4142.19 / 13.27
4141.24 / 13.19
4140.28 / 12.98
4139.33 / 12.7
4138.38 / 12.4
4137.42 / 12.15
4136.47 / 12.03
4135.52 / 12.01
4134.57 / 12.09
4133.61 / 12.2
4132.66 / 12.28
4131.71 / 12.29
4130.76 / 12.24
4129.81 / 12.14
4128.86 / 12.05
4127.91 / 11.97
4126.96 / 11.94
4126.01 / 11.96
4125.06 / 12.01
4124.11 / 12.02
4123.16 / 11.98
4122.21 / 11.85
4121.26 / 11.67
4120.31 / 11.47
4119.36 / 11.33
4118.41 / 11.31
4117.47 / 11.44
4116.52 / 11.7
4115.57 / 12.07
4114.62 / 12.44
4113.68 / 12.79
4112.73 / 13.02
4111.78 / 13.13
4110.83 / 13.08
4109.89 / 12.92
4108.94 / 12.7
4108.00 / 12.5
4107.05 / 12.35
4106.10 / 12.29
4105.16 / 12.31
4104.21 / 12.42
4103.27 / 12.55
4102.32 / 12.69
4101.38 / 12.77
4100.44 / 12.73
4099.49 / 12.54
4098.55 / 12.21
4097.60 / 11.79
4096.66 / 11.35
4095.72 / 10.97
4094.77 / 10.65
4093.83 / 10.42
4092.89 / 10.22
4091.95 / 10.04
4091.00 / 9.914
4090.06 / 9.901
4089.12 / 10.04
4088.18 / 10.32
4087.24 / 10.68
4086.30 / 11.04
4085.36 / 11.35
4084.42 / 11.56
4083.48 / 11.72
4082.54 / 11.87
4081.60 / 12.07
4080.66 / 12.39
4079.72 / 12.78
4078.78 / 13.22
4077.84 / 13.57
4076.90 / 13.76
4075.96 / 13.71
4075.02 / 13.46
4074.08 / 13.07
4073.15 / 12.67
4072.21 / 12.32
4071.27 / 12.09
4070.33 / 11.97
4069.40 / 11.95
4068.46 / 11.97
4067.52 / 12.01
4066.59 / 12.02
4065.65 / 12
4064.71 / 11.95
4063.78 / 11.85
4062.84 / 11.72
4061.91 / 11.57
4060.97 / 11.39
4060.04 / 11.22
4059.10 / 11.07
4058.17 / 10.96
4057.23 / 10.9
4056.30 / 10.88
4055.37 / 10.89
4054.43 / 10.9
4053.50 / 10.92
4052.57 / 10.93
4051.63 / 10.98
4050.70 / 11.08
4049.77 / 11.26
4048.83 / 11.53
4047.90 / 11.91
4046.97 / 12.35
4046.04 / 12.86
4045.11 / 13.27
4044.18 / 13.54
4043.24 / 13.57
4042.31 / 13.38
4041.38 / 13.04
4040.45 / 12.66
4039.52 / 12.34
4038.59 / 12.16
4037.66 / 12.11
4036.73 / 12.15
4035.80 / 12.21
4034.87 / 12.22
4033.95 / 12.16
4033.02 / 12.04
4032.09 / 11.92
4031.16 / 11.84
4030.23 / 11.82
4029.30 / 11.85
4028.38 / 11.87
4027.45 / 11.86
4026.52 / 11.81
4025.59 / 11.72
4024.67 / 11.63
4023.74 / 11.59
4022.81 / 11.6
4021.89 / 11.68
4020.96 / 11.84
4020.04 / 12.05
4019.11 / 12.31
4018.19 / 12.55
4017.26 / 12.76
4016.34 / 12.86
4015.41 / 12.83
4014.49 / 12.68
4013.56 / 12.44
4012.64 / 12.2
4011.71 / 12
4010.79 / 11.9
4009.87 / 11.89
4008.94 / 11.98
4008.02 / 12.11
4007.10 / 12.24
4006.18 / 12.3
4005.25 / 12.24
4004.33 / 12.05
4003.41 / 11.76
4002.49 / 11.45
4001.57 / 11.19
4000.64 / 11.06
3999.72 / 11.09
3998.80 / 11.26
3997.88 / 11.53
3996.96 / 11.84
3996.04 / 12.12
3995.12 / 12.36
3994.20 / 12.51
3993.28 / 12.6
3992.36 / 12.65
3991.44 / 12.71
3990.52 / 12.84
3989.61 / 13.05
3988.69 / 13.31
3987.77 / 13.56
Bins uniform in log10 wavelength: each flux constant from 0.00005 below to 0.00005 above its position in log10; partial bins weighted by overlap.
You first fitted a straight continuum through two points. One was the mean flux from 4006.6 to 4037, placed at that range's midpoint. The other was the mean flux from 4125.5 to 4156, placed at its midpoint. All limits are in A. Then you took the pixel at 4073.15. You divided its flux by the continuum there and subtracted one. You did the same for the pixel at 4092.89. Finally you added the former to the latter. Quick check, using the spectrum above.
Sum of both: -0.11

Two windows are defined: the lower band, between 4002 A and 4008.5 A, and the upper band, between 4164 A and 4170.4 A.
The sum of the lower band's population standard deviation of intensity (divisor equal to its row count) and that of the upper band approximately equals 0.52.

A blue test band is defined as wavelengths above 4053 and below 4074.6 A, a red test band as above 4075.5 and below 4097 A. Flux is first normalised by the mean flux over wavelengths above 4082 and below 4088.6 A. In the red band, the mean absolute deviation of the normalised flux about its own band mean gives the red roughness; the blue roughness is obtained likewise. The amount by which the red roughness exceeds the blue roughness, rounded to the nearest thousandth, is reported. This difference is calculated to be 0.047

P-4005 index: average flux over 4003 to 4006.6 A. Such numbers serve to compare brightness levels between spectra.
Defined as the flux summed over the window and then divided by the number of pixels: 12.1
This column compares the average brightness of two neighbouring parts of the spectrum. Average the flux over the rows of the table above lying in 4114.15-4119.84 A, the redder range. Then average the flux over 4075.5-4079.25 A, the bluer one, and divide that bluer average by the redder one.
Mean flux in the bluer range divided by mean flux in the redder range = 1.16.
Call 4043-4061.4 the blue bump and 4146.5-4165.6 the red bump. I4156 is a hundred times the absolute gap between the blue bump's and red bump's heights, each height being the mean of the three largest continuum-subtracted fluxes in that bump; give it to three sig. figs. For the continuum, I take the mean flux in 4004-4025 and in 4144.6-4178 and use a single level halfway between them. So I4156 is 152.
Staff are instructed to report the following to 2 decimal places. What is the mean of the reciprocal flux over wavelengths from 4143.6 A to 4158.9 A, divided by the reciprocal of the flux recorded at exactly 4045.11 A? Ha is 1.12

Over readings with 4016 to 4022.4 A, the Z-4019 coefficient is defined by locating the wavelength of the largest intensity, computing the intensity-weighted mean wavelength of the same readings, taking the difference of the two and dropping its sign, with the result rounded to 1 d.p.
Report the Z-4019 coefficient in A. 2.7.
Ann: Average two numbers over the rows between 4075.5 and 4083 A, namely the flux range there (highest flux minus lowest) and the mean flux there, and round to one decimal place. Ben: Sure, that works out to 7.4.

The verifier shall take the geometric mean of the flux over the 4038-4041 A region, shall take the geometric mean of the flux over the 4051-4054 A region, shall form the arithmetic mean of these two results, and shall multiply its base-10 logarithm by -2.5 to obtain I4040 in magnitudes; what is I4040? -2.67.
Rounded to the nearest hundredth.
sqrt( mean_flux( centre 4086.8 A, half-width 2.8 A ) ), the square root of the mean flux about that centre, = 3.29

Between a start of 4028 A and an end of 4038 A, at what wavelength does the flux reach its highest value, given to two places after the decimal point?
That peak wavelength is 4034.87 A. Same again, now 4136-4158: 4142.19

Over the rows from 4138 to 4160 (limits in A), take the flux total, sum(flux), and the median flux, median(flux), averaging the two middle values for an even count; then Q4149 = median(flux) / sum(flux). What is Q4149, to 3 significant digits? 0.0425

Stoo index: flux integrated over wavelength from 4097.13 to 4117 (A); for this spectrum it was 249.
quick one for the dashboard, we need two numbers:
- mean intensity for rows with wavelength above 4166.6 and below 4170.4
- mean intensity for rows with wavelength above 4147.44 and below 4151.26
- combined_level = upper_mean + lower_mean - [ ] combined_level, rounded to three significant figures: 22.9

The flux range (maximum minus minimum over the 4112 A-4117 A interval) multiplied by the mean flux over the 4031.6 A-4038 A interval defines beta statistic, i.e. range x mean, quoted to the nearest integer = 16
